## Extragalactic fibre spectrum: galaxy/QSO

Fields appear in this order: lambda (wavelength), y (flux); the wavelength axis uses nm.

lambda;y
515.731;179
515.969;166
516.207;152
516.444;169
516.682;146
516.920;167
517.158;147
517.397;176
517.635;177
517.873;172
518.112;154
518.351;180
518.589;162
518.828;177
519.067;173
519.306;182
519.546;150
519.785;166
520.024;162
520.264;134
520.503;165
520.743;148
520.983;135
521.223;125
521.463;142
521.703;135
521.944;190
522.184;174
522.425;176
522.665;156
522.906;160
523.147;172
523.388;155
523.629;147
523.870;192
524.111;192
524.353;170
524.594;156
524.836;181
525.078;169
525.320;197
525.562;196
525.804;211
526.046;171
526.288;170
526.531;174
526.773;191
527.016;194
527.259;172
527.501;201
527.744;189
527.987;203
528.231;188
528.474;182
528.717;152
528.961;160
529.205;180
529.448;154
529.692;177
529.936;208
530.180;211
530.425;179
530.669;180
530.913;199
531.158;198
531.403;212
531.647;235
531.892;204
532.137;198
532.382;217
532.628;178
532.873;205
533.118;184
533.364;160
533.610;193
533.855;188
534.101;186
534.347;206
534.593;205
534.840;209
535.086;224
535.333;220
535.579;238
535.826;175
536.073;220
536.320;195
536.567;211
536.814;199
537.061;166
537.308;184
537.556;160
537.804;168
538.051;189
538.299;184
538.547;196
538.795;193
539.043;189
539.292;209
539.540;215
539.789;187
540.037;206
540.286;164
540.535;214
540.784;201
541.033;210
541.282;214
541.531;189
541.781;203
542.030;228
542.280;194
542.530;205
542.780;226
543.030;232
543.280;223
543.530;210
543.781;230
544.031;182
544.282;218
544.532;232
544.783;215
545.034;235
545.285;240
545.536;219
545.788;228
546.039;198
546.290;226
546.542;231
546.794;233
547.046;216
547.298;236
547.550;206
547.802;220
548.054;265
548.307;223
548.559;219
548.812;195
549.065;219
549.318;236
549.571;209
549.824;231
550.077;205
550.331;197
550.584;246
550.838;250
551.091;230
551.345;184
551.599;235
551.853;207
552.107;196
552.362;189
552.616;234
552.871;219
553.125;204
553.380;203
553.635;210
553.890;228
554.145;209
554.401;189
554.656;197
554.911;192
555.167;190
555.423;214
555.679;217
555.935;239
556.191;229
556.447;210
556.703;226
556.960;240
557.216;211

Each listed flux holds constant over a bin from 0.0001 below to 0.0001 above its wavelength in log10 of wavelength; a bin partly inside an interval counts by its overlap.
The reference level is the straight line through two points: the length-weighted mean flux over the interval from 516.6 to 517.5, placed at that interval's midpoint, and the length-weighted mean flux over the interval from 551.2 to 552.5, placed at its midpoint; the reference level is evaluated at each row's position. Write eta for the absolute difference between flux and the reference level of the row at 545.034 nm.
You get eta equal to 41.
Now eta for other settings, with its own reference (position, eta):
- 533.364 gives 20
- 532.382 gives 39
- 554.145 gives 3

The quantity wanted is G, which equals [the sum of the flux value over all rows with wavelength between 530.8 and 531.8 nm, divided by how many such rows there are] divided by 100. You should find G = 2.1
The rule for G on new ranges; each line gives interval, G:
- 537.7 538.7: 1.8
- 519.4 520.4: 1.5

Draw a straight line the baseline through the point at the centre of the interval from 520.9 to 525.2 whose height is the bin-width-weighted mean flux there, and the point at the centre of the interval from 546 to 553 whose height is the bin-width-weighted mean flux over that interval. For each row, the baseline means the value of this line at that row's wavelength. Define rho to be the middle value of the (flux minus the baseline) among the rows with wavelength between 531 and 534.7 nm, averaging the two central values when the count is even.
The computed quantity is 17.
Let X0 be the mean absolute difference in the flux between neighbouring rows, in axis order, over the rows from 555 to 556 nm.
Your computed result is 16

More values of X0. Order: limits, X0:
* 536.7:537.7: 25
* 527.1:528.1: 18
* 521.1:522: 26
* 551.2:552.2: 30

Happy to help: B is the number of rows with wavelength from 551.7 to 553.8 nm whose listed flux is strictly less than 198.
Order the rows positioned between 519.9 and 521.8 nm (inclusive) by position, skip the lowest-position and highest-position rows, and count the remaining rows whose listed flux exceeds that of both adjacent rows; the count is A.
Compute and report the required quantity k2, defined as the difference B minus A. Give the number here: 0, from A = 2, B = 2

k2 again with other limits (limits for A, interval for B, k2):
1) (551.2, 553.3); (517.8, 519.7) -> 6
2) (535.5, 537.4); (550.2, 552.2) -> 1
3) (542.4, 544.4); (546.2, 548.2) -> -2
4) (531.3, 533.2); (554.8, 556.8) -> -1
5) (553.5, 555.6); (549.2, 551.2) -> -1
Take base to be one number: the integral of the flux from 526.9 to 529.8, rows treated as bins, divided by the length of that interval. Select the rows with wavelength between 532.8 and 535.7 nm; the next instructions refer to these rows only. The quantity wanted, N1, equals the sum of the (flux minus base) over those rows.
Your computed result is 266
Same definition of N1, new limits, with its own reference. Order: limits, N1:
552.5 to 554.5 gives 261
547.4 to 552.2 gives 766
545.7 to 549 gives 565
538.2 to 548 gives 1263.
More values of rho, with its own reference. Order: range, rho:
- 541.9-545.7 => 16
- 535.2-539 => -4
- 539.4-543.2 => 6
